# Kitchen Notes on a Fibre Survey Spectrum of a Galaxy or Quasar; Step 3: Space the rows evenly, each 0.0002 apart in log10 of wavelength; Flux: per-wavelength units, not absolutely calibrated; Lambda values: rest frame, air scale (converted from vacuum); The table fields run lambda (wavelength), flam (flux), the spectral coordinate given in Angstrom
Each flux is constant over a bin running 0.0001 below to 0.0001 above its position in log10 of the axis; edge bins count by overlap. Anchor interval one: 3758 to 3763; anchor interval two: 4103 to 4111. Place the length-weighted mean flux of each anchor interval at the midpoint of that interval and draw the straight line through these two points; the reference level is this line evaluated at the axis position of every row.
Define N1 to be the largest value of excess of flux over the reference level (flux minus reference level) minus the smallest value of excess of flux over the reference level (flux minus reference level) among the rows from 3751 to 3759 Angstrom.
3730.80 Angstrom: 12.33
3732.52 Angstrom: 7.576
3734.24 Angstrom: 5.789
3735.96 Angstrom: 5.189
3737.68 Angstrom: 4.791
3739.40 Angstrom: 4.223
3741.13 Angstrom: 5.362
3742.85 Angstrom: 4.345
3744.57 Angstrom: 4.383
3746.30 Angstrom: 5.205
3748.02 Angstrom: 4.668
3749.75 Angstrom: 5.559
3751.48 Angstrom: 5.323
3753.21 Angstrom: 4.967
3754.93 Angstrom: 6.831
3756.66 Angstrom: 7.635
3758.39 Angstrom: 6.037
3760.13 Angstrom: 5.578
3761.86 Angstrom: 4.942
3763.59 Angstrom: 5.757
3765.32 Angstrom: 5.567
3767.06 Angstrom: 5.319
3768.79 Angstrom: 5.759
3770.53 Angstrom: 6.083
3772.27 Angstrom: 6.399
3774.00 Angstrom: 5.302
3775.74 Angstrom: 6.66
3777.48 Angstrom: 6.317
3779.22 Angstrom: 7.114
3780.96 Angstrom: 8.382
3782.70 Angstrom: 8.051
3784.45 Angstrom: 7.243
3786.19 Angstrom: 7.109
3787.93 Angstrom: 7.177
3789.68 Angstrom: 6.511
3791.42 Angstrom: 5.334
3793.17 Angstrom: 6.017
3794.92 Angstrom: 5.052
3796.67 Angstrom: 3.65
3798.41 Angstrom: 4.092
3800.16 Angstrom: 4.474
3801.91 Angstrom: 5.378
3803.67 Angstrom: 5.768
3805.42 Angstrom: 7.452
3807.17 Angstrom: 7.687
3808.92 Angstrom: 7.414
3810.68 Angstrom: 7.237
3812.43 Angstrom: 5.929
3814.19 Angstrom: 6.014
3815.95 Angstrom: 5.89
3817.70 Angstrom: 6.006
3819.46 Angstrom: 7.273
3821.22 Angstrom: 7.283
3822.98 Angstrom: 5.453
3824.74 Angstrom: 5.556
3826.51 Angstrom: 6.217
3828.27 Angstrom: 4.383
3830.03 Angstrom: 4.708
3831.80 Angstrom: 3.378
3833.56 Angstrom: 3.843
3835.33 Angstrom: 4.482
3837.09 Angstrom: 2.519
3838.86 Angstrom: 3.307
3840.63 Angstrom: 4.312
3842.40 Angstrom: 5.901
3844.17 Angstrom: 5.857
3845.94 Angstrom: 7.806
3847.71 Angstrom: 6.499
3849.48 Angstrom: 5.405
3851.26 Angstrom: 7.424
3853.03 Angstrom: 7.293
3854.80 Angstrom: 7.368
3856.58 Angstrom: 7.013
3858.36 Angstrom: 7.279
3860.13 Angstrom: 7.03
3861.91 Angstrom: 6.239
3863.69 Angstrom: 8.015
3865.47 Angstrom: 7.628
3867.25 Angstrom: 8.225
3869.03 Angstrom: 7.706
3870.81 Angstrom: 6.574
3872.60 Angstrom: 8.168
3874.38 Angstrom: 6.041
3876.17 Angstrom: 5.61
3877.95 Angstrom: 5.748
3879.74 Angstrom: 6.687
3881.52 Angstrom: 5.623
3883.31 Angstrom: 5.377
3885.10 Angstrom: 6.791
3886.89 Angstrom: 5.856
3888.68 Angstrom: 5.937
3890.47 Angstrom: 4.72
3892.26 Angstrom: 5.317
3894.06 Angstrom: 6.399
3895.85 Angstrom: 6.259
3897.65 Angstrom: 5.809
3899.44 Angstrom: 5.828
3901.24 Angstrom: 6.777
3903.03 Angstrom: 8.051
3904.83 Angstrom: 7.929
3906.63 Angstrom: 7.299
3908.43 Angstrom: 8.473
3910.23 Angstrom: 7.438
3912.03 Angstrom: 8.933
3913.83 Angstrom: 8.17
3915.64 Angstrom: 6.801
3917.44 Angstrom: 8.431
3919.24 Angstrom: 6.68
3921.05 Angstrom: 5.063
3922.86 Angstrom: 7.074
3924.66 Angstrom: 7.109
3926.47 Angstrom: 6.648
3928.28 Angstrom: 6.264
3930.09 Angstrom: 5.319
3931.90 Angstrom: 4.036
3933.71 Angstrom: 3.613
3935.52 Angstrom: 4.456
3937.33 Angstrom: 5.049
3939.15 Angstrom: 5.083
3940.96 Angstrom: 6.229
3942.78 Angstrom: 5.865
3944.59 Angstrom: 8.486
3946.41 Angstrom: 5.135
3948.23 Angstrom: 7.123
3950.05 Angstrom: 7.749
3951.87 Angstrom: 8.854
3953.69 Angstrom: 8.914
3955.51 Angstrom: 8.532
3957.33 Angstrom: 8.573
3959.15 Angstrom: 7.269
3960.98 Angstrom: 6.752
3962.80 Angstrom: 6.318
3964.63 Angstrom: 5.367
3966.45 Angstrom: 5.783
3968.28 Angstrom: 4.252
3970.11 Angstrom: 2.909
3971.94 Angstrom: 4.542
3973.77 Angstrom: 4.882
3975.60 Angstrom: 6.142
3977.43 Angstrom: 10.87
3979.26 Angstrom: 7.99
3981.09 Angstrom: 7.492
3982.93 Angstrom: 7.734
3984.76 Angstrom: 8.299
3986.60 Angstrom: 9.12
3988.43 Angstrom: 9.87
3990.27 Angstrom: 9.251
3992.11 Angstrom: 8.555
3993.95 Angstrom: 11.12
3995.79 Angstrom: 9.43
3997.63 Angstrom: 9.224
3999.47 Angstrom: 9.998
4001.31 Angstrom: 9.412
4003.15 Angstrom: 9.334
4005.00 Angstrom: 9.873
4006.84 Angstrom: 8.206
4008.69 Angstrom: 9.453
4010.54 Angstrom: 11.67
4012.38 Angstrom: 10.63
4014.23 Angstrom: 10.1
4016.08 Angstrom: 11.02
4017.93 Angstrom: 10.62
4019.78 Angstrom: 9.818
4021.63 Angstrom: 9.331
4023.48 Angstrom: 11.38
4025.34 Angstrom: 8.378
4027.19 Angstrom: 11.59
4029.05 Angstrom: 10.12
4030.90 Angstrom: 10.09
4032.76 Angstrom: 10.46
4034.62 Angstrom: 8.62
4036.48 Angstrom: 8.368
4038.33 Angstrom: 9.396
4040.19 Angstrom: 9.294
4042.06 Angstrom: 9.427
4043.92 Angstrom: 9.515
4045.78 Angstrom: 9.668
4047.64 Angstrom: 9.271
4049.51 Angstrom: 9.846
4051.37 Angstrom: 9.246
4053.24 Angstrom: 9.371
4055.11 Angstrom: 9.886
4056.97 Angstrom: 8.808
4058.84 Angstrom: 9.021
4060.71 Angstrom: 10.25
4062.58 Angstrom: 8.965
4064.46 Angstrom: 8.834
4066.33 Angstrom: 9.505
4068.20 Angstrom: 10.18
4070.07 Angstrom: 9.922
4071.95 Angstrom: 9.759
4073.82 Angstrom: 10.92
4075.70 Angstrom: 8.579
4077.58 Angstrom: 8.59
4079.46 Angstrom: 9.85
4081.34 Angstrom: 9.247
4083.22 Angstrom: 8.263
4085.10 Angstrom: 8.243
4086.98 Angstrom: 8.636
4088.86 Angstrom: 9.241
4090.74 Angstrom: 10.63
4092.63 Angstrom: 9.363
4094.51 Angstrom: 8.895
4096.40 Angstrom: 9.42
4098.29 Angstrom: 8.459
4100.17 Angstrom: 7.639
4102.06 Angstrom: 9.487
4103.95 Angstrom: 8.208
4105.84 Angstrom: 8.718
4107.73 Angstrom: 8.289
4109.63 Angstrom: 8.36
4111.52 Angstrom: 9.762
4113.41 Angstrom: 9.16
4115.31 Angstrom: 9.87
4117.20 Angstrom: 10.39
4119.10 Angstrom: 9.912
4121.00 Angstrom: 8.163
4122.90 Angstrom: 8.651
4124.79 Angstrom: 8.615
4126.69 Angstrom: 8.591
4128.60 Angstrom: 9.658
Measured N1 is 2.6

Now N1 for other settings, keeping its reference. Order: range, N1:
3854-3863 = 1.2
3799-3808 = 3.2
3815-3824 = 1.9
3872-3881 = 2.6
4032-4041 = 2.1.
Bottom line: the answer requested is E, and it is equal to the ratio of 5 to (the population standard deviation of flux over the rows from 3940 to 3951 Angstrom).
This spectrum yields 4.4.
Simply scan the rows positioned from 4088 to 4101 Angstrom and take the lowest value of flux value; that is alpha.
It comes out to 7.639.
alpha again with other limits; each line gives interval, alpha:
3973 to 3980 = 4.882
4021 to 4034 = 8.378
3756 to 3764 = 4.942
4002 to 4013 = 8.206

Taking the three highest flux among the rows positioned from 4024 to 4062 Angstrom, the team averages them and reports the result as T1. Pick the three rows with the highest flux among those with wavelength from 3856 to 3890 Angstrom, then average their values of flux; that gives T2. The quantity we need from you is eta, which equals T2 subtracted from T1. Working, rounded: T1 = 10.8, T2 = 8.1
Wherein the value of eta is 2.6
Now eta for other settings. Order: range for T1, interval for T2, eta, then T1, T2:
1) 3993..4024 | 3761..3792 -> 3.5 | 11.4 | 7.9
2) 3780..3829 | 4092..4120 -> -2.0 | 8.0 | 10.1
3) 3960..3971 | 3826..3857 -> -1.2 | 6.3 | 7.5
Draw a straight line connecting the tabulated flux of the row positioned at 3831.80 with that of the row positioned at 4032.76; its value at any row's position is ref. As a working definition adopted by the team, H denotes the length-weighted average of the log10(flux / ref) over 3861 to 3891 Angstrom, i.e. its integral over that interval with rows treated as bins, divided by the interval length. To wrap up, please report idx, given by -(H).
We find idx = -0.12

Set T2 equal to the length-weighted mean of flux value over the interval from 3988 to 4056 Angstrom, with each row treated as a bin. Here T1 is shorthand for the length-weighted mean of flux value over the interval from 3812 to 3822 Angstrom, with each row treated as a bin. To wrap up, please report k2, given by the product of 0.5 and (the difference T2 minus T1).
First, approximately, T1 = 6.4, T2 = 9.8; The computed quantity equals 1.7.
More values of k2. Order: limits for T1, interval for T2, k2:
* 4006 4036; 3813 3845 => -2.5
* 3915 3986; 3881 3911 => 0.0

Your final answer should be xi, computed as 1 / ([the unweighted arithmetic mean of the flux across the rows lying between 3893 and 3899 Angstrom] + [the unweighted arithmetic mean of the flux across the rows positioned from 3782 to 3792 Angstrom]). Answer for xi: 0.077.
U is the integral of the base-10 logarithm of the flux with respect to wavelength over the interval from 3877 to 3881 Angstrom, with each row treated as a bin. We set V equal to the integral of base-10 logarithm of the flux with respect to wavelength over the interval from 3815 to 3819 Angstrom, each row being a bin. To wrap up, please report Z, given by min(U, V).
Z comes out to 3.1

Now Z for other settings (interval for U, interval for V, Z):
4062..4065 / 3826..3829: 2.1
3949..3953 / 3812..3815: 2.3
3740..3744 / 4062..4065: 2.7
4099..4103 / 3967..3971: 2.3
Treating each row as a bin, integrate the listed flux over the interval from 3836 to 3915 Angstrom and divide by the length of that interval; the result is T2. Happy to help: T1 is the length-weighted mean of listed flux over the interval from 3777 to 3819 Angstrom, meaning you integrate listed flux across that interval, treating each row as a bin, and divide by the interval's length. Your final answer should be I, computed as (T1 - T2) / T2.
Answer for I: 0.0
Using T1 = 6.3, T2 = 6.6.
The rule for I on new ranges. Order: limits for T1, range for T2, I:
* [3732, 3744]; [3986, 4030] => -0.5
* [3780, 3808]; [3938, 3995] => -0.1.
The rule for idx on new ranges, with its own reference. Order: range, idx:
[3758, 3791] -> -0.68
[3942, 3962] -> 0.01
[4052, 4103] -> 0.12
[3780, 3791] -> -0.62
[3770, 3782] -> -0.67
